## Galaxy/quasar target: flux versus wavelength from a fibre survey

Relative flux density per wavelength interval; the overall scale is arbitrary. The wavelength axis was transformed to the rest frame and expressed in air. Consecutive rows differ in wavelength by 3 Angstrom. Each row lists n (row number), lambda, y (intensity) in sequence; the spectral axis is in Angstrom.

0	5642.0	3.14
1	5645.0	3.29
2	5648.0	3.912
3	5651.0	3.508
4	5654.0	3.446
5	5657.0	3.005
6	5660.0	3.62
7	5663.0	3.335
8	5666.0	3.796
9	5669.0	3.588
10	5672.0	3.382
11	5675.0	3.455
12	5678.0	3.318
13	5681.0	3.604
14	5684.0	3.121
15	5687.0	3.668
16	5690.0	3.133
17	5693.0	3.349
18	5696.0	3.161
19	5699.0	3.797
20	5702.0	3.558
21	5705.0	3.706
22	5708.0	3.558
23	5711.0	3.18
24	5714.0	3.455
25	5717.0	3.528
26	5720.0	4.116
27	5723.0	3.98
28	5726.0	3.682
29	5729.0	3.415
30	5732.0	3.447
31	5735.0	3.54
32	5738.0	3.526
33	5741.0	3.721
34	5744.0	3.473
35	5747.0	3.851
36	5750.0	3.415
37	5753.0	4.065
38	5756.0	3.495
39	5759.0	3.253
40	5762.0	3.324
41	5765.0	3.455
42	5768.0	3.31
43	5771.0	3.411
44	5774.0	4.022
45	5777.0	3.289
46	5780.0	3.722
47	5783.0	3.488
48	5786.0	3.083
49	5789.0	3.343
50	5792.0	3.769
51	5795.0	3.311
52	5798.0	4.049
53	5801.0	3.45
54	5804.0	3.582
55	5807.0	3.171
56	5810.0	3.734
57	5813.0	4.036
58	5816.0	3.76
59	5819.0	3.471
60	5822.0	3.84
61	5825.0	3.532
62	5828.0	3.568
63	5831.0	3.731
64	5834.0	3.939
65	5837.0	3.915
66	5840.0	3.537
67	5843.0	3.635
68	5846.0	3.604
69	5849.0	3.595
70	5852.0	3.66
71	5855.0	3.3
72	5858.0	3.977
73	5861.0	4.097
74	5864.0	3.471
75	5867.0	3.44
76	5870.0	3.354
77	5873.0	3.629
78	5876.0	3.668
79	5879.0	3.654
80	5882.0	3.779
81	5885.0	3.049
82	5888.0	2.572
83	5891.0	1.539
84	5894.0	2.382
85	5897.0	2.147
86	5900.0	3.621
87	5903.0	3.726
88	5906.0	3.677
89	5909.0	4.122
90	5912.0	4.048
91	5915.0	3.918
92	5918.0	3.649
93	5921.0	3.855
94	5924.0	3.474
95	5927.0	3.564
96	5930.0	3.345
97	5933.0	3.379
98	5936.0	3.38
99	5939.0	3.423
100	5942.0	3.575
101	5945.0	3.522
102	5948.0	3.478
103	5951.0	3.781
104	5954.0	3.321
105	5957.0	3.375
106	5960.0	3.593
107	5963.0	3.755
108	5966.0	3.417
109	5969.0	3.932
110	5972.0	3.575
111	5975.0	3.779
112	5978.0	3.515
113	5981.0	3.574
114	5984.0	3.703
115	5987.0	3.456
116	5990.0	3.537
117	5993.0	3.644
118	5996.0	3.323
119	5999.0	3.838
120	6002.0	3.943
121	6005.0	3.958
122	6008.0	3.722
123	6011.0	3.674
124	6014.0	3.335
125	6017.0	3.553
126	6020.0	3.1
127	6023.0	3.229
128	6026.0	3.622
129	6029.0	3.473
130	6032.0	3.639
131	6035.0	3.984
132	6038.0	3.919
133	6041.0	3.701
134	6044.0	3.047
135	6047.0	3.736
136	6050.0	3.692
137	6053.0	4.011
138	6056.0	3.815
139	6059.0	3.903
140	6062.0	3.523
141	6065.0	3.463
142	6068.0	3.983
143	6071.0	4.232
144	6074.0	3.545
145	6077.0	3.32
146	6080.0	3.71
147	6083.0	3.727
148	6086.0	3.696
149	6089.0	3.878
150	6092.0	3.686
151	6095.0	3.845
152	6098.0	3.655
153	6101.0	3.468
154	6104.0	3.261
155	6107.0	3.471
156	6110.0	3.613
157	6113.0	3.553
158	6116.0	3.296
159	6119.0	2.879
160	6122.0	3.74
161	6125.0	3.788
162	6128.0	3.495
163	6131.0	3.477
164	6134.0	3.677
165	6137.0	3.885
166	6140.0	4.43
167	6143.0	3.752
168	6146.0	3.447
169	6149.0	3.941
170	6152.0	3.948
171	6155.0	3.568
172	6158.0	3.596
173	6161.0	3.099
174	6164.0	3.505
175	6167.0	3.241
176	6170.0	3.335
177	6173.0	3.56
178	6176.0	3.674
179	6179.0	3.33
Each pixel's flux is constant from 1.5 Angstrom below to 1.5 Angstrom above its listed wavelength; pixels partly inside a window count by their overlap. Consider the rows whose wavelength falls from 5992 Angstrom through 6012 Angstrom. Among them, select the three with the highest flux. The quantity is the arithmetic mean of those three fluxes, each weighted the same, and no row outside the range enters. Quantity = 3.91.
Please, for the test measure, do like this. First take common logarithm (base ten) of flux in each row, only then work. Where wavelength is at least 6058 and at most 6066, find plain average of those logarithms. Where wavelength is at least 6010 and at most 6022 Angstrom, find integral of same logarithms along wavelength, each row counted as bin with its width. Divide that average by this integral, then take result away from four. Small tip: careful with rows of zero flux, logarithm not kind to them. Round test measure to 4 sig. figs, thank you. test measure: 3.912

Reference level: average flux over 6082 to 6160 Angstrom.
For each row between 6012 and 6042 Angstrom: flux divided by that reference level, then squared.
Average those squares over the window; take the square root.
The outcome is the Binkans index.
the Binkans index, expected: 0.98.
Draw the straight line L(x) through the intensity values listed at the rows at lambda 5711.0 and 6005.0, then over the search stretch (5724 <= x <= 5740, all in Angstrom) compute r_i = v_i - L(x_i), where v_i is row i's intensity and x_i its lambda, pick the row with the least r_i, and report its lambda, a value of 5729.0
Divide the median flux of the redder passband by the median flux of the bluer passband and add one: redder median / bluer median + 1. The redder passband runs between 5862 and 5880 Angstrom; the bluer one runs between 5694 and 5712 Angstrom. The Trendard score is 2.00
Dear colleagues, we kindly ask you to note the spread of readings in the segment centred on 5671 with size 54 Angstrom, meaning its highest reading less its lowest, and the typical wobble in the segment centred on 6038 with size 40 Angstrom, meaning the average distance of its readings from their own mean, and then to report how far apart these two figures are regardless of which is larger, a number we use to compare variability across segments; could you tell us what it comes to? 0.66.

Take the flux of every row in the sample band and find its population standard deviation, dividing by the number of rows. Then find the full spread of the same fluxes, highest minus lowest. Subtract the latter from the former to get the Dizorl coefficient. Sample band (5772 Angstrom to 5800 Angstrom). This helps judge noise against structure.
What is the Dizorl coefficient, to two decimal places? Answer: -0.64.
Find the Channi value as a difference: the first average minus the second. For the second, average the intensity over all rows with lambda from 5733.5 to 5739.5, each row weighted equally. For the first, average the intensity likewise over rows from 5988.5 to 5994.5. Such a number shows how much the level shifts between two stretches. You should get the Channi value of 0.06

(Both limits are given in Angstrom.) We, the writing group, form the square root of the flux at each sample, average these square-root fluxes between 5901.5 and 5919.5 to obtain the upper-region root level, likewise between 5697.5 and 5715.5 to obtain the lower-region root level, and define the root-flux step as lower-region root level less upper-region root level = -0.082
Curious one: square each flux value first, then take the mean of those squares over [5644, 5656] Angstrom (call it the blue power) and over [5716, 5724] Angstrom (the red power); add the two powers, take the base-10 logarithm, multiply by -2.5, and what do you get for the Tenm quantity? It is -3.6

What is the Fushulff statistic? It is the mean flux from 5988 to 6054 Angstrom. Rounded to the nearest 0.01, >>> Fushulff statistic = 3.62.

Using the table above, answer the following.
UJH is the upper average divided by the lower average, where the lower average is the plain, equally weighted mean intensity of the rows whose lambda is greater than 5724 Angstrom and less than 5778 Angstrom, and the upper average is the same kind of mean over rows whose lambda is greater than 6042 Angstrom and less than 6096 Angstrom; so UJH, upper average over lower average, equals 1.05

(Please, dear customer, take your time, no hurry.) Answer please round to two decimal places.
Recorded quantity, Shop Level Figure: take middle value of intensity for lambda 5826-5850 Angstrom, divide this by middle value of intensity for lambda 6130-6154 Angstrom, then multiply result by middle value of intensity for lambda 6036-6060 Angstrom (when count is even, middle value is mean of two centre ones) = 3.58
